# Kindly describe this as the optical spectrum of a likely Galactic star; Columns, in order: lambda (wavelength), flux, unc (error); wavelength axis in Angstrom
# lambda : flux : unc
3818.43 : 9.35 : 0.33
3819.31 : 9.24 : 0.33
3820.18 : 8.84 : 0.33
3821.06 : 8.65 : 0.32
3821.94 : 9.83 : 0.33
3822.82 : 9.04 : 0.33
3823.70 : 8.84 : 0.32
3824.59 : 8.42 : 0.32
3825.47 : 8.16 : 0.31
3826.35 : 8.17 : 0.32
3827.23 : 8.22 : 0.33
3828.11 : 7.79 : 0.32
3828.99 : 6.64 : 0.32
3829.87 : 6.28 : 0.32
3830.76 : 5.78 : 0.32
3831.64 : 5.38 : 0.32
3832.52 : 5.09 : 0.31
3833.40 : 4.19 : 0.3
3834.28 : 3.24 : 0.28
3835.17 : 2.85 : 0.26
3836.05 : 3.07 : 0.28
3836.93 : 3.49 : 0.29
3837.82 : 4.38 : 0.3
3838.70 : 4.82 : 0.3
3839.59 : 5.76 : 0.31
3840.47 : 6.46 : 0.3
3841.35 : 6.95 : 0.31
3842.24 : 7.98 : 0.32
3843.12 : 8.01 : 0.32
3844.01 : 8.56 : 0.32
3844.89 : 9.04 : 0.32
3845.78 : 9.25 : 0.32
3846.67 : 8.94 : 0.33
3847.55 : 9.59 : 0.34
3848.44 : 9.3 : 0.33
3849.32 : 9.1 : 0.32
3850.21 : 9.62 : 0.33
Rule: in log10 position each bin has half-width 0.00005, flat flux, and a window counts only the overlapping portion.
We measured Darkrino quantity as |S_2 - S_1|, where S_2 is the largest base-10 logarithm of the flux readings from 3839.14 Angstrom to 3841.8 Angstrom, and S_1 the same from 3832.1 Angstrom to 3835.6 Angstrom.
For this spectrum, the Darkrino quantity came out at 0.14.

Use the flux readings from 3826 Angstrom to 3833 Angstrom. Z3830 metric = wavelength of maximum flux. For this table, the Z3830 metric 3827.23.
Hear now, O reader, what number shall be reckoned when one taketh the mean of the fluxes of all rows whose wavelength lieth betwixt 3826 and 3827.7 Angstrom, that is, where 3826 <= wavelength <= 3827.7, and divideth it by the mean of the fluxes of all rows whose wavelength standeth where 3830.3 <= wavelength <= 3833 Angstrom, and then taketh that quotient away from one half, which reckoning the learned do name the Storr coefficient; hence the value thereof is -1.0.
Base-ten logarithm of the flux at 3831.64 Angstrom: 0.73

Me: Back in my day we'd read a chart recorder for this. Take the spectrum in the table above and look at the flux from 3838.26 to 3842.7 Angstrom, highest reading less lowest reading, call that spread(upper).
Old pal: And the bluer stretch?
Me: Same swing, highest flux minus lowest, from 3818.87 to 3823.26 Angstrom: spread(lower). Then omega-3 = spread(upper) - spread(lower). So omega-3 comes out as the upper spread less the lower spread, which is 2.0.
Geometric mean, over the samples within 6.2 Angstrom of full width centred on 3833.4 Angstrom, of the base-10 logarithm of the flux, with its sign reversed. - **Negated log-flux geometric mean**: -0.60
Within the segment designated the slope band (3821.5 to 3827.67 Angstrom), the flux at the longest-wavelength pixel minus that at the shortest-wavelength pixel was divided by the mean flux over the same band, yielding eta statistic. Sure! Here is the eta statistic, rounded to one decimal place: -0.2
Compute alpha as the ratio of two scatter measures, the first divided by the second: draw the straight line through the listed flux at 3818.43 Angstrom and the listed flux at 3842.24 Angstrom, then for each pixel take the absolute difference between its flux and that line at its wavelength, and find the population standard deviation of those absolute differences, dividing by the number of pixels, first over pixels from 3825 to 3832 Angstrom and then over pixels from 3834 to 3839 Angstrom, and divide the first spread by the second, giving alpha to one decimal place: 1.2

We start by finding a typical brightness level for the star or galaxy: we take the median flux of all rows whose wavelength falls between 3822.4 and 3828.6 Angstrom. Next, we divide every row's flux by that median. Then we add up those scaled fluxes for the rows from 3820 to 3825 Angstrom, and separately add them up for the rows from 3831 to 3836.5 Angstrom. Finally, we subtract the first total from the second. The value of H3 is -3.6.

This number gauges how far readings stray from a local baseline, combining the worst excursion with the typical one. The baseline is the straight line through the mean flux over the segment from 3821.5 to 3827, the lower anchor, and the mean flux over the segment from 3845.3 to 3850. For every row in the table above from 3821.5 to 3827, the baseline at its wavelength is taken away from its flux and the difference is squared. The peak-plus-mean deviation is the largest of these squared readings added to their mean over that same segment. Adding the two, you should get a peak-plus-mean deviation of 2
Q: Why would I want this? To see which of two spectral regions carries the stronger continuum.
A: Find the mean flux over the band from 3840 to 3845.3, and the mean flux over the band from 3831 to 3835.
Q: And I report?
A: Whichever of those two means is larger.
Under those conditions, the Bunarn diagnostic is 7.83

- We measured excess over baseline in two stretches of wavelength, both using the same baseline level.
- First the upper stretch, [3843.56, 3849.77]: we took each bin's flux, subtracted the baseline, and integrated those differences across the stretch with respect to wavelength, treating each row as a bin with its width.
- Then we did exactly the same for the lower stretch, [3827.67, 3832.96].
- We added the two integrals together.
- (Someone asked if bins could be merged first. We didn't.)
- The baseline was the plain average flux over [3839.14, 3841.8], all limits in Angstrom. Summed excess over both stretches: 16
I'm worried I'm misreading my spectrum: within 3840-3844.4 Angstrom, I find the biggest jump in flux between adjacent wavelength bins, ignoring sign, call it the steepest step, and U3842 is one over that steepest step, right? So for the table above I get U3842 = 0.97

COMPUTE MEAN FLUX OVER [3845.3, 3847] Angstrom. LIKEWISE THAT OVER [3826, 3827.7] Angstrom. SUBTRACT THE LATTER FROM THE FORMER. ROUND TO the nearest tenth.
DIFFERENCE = 0.9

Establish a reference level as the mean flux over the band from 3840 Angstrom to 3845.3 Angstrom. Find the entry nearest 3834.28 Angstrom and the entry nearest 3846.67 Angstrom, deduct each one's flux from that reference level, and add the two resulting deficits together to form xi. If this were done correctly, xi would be 3.5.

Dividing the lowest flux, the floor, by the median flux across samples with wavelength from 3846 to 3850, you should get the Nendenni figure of 1.0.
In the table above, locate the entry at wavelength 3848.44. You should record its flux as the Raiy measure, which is 9.3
